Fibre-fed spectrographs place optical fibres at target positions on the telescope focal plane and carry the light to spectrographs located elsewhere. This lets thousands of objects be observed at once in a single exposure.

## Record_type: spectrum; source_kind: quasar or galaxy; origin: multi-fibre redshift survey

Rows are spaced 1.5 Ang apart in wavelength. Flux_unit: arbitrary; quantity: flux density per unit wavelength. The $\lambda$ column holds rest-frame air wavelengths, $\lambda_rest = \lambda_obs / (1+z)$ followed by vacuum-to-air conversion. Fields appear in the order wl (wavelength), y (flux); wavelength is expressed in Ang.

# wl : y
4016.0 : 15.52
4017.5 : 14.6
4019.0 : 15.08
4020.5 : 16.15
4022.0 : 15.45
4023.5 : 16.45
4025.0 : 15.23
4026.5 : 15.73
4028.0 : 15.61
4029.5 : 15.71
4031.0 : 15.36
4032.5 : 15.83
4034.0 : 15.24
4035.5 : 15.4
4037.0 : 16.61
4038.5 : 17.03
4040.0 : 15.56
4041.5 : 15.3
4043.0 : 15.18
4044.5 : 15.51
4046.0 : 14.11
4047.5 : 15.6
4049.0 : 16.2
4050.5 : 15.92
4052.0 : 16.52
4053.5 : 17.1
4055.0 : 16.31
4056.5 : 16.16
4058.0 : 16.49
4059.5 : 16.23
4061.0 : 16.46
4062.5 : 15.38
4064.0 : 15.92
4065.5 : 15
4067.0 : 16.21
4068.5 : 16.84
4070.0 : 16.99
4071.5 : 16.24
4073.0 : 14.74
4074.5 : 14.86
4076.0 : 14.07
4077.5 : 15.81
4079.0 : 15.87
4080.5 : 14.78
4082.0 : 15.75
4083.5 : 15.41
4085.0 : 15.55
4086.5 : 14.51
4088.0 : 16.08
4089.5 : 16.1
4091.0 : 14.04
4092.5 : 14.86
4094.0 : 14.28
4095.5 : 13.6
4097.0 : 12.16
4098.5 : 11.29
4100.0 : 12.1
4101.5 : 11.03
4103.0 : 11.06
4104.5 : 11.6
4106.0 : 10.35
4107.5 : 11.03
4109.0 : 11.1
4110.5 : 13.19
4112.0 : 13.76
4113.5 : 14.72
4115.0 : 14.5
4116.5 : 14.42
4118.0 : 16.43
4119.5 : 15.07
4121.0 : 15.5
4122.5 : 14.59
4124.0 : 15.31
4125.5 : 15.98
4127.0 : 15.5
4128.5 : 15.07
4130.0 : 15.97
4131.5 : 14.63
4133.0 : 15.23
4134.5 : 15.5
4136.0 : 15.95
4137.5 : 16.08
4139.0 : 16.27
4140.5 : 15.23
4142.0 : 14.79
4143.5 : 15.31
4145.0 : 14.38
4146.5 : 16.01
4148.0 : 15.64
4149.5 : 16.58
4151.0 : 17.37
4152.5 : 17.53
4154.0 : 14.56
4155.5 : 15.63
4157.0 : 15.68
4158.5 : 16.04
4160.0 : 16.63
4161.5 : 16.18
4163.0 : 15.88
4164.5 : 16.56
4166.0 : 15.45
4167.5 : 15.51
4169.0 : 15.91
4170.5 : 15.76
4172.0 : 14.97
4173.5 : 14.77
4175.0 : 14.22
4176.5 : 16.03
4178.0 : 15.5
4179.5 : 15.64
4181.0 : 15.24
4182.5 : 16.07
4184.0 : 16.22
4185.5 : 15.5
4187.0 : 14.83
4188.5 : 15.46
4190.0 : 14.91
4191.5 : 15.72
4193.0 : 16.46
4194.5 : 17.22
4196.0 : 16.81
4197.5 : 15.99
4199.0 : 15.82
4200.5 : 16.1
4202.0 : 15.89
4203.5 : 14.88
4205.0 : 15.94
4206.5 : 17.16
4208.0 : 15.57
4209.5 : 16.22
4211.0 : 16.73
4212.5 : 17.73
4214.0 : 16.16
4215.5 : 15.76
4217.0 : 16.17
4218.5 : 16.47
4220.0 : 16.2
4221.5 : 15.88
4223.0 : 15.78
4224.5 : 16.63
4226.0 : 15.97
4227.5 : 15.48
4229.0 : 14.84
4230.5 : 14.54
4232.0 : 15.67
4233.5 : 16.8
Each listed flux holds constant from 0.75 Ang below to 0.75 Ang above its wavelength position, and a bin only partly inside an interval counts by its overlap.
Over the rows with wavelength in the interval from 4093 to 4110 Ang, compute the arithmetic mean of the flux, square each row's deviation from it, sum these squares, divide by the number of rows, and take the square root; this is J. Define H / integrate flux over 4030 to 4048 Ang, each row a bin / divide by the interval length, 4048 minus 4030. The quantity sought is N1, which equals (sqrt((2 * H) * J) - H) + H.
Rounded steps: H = 15.6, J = 1.1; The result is 6.0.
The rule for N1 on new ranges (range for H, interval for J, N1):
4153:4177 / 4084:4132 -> 7.5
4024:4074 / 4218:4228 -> 3.4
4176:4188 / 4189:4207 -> 4.7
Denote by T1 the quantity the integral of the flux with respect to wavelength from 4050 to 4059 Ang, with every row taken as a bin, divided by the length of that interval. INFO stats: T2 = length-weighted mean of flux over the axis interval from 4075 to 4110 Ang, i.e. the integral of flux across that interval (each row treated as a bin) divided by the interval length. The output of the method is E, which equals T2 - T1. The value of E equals -2.8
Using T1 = 16.4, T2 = 13.6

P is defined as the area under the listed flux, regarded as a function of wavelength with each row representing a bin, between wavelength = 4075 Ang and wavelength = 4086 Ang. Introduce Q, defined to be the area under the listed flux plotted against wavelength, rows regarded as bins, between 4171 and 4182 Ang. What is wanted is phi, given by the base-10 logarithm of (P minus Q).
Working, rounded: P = 168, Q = 168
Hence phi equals -0.16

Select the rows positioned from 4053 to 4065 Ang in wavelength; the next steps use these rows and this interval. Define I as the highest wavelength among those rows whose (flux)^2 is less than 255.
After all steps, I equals 4064.0 Ang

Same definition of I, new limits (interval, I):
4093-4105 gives 4104.5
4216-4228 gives 4227.5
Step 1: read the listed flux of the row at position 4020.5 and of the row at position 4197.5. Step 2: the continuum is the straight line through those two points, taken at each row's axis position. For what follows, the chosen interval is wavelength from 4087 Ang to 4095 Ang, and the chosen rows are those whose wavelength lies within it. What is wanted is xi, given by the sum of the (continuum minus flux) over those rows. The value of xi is 5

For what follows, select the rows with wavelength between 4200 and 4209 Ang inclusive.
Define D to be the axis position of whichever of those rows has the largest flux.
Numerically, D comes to 4206.5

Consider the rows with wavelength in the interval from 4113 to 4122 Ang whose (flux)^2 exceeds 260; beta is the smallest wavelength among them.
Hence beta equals 4118.0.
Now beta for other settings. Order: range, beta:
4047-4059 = 4049.0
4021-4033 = 4023.5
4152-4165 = 4152.5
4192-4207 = 4193.0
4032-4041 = 4037.0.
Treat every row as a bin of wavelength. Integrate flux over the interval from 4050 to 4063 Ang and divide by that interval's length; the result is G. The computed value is 16.3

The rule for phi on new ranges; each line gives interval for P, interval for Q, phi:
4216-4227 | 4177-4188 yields 0.78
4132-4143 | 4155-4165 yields 1.01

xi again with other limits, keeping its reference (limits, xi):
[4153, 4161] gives 2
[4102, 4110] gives 25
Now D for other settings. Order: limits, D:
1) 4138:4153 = 4152.5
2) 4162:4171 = 4164.5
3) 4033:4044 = 4038.5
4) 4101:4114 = 4113.5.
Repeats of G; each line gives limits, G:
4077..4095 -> 15.2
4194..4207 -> 16.2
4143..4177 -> 15.8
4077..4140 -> 14.3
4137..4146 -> 15.3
